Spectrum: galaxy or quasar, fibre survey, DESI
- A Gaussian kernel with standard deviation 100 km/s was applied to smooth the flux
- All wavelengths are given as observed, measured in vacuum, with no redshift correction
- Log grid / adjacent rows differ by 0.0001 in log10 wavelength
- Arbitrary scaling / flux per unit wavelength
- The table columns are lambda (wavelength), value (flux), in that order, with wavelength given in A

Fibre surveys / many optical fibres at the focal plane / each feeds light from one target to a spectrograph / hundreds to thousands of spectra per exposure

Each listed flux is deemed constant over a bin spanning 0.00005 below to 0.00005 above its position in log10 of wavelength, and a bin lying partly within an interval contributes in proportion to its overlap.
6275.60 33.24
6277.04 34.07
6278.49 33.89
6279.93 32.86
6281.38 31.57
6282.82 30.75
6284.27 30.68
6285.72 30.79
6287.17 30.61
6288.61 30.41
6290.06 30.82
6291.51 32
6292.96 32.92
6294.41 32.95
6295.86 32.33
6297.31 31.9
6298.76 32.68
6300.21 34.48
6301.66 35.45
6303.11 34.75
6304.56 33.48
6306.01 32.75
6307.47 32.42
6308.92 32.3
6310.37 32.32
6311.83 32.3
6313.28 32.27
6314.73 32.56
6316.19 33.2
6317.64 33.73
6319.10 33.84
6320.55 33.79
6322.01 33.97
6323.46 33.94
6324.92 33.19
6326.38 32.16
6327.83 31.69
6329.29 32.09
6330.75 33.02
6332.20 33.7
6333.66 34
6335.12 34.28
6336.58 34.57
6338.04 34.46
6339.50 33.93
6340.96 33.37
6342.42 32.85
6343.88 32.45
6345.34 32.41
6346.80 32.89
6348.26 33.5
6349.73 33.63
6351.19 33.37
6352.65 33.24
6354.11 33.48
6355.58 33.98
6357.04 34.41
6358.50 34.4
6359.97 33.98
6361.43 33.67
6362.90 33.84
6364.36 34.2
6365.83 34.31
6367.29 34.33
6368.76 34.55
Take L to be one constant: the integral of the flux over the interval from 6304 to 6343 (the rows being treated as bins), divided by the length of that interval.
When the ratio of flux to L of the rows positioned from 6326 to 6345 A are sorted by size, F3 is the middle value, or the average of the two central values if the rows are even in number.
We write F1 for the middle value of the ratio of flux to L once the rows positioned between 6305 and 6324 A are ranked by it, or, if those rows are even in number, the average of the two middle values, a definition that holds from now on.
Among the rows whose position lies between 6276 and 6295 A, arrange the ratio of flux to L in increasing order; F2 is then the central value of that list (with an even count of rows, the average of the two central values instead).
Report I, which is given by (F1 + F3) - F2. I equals 1.04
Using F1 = 0.99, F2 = 0.95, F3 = 1.005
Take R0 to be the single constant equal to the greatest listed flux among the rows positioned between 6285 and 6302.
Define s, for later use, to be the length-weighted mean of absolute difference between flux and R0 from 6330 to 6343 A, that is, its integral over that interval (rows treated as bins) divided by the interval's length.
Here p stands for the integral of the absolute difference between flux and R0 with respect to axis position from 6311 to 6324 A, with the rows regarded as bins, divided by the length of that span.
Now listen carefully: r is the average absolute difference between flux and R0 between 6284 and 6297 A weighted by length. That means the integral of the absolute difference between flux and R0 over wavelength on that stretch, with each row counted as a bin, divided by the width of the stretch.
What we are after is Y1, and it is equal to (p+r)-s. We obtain 4.4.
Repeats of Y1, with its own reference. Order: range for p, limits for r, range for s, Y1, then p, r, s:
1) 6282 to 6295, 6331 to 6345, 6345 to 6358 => 3.9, 4.1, 1.8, 1.97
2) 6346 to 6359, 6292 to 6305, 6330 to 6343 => 2.2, 1.8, 2.0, 1.64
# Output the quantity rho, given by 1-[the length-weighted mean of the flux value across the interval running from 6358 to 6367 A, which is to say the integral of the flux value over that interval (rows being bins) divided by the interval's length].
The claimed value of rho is -33.1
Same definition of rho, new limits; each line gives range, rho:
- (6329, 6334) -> -32.3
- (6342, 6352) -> -32.0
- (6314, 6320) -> -32.4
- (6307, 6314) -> -31.3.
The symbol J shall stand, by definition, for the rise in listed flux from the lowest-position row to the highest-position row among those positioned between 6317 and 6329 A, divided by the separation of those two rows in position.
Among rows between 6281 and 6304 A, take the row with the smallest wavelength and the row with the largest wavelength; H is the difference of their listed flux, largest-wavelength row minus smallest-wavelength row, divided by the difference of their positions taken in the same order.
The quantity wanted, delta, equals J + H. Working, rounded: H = 0.15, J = -0.20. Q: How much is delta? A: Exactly -0.05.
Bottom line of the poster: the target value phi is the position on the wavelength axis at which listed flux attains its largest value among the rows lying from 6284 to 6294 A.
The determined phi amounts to 6292.96 A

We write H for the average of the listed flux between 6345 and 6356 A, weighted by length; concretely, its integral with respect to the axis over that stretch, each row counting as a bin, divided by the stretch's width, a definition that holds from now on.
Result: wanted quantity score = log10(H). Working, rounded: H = 33.3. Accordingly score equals 1.52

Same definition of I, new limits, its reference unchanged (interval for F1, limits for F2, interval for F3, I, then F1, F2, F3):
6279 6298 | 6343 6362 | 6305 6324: 0.93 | 0.95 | 1.01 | 0.987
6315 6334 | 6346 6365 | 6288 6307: 0.99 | 1.02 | 1.01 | 0.987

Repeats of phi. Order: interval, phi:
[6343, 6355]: 6349.73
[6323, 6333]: 6323.46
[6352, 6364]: 6357.04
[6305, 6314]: 6306.01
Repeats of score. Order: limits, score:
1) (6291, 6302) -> 1.52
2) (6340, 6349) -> 1.52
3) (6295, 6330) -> 1.52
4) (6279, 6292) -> 1.49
